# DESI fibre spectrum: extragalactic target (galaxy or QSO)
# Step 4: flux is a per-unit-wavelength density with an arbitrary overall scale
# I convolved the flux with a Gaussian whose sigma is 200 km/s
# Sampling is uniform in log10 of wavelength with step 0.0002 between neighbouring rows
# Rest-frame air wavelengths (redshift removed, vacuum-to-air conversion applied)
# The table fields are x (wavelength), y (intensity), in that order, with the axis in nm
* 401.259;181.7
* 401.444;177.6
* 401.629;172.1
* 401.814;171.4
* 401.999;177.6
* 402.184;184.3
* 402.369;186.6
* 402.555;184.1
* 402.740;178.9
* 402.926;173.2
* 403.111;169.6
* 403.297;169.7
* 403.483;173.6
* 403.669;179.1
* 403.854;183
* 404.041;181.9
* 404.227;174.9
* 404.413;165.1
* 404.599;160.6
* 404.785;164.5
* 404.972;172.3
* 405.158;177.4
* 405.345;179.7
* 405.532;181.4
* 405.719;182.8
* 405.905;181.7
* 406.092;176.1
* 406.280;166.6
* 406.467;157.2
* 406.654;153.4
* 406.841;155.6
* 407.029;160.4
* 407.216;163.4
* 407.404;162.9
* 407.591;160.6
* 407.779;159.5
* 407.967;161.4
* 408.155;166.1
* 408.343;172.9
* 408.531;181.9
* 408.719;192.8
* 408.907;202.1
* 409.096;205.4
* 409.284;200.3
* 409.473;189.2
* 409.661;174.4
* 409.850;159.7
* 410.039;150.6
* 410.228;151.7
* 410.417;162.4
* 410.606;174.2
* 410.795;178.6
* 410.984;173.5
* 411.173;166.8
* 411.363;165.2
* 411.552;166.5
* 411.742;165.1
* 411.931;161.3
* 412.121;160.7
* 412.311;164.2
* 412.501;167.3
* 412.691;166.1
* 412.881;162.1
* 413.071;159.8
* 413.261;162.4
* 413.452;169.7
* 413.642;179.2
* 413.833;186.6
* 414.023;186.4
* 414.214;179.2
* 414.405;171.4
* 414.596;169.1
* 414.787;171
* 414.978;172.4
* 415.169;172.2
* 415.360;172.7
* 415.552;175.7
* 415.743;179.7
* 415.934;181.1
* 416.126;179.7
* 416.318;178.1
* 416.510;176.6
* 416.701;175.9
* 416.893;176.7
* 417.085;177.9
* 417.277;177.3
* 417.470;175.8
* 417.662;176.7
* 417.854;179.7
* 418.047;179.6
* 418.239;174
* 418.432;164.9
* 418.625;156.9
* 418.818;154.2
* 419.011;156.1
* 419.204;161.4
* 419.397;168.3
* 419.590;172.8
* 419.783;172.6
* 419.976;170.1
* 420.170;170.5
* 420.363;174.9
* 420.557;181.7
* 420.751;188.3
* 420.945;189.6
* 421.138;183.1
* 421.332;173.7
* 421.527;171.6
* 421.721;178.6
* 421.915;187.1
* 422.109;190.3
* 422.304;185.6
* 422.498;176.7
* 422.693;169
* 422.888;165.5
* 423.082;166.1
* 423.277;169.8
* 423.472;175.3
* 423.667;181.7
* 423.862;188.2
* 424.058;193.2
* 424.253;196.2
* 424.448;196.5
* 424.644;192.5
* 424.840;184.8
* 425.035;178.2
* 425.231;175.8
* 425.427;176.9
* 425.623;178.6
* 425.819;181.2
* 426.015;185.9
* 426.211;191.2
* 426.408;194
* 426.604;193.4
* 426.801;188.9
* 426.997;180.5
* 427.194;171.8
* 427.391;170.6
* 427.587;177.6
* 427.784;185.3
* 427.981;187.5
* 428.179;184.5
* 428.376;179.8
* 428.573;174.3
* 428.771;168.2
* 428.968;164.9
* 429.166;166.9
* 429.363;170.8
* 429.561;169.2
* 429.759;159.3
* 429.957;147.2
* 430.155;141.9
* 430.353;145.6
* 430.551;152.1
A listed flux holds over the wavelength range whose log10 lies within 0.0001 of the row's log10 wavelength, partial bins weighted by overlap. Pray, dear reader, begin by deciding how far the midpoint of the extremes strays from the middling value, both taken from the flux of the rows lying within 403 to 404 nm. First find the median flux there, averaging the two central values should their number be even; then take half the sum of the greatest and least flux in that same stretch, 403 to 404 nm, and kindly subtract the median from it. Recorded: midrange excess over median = 2.7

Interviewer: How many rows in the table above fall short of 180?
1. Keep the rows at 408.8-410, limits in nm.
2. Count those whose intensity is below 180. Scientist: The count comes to 2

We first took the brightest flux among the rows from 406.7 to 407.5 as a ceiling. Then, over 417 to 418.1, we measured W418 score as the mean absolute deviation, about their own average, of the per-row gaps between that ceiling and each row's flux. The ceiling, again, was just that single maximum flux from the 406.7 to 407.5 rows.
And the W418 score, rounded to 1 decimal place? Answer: 1.2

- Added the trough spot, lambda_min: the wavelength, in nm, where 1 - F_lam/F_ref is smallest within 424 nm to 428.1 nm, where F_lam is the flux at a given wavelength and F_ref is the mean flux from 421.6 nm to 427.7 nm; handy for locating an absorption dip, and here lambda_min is 424.448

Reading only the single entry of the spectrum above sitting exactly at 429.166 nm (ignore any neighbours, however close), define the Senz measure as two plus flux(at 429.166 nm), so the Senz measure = 168.9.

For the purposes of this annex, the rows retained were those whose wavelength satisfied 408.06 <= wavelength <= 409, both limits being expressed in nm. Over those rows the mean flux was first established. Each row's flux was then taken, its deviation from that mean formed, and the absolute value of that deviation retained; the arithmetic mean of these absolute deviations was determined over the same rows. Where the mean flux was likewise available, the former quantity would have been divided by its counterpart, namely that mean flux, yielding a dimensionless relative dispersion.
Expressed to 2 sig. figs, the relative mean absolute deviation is 0.062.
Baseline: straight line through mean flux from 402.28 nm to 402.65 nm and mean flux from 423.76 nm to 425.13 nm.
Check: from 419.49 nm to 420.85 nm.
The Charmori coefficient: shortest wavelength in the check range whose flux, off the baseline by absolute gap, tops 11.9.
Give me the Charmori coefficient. 419.590 nm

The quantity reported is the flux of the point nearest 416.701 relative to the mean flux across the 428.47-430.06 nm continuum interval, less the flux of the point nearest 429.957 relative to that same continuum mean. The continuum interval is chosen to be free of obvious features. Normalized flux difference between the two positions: 0.17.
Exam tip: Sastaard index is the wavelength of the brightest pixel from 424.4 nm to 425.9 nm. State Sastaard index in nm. 424.448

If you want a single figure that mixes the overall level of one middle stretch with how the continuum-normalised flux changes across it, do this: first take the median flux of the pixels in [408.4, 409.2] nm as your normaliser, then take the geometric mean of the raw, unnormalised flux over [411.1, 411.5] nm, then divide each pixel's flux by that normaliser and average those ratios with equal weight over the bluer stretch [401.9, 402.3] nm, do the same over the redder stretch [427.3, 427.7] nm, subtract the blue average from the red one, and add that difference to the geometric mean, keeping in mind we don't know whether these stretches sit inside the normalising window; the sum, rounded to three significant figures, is 166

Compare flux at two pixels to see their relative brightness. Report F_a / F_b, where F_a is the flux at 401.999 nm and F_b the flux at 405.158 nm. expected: 1.00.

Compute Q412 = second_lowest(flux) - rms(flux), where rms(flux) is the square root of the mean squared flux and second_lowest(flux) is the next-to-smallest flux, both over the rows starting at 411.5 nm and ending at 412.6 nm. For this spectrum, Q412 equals -2.9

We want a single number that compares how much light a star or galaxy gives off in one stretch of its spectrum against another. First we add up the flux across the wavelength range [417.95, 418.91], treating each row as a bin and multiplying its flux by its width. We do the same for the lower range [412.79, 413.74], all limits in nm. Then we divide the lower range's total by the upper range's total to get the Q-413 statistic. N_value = 0.99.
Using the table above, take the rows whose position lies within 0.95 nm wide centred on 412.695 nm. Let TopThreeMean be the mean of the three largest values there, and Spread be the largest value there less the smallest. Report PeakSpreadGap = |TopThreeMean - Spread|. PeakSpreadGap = 158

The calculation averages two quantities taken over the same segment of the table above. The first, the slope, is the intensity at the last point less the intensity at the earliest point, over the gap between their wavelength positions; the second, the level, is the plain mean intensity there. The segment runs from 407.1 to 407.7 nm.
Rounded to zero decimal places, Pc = 77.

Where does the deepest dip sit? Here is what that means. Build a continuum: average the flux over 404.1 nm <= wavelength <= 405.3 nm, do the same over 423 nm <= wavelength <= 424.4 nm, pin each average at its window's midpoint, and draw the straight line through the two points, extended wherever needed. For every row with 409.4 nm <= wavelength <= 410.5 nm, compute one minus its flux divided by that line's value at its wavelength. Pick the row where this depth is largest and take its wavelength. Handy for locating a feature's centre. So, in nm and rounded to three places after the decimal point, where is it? 410.039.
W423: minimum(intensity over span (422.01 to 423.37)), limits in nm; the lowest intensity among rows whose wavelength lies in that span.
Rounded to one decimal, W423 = 165.5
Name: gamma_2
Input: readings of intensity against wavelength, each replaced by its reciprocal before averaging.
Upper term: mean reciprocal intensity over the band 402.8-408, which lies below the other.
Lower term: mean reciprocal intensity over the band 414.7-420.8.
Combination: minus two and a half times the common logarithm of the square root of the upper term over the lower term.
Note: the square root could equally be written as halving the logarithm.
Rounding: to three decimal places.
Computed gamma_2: -0.012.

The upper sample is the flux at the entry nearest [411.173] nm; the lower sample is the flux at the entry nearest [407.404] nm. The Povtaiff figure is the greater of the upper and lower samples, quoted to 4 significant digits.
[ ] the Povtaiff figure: 166.8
